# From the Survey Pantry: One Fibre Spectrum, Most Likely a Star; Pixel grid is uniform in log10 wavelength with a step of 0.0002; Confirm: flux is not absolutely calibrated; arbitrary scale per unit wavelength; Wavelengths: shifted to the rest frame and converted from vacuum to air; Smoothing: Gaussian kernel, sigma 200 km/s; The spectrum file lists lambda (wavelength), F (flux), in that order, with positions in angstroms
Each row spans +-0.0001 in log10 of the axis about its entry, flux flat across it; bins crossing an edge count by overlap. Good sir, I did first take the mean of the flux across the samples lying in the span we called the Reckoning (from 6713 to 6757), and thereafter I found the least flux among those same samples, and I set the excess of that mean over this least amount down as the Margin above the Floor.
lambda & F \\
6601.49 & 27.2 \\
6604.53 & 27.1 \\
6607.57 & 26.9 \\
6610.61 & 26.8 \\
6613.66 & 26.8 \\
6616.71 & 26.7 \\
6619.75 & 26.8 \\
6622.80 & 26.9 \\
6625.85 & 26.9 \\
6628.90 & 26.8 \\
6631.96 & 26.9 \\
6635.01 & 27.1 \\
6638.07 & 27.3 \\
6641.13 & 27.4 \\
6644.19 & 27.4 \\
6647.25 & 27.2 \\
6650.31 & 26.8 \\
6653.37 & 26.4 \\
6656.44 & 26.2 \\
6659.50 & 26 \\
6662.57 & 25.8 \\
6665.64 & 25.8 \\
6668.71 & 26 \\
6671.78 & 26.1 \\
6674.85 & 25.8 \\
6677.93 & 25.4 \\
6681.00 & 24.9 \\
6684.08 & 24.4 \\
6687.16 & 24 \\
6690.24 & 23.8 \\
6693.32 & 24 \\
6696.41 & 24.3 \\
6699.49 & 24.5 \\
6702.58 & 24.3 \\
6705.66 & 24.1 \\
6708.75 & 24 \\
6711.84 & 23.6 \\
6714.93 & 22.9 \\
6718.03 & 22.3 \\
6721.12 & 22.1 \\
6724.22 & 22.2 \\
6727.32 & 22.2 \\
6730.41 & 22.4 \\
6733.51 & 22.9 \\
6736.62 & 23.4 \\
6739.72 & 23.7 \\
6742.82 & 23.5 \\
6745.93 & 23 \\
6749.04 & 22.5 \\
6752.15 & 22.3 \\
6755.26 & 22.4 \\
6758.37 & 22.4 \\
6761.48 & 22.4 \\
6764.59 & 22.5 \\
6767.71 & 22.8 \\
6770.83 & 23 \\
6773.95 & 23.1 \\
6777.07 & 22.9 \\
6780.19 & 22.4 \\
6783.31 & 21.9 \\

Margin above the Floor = 0.6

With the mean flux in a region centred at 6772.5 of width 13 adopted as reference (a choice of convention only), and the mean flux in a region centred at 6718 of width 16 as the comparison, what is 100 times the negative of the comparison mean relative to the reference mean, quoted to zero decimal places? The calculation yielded -99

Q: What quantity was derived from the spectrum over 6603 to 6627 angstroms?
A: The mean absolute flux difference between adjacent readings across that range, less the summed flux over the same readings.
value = -215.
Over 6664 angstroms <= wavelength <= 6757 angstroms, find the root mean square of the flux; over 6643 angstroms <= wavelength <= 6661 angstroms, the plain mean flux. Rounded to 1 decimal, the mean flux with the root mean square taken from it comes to 2.9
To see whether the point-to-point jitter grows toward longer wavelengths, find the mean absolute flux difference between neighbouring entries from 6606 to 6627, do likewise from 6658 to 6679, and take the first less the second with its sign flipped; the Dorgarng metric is 0.13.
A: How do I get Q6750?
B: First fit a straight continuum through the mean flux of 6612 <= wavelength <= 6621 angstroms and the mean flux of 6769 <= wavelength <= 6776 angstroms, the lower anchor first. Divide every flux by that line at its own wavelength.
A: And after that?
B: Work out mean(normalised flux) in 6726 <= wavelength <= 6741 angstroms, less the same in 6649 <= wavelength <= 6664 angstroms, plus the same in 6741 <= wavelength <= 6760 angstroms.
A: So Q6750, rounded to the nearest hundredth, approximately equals 0.90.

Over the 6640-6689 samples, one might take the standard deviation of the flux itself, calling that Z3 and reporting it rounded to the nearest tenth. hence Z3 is 1.0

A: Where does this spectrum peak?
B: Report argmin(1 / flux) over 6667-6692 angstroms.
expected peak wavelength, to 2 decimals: 6671.78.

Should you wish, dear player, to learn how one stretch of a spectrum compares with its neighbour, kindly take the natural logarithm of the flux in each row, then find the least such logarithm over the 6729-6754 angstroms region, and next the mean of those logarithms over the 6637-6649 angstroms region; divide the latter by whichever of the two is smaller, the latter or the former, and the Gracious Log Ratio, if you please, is 1.07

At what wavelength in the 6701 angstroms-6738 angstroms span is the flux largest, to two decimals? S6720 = 6702.58 angstroms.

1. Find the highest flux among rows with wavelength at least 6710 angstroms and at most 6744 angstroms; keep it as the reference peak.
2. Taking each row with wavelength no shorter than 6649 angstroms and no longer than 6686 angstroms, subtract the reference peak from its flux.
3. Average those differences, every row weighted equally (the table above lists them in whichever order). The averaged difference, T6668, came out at 2.1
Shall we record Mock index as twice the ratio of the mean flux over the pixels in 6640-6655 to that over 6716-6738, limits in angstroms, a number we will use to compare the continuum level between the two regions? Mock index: 2.40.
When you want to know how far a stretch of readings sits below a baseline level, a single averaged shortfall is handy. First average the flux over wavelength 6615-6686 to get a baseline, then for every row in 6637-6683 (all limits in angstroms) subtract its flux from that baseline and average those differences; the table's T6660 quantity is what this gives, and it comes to 0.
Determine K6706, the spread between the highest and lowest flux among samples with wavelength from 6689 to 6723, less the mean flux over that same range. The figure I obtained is -21.2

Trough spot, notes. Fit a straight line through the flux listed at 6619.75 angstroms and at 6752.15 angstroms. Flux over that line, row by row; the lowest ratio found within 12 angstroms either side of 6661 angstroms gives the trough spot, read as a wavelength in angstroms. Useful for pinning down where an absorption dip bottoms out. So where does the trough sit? 6662.57 angstroms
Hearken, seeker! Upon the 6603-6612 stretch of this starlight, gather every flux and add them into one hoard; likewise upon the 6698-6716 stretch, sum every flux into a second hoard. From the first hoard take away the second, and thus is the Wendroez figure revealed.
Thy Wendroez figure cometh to -63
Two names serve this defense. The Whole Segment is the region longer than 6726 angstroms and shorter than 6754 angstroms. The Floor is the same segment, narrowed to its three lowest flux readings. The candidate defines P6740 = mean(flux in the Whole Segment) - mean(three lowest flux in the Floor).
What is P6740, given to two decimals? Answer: 0.58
